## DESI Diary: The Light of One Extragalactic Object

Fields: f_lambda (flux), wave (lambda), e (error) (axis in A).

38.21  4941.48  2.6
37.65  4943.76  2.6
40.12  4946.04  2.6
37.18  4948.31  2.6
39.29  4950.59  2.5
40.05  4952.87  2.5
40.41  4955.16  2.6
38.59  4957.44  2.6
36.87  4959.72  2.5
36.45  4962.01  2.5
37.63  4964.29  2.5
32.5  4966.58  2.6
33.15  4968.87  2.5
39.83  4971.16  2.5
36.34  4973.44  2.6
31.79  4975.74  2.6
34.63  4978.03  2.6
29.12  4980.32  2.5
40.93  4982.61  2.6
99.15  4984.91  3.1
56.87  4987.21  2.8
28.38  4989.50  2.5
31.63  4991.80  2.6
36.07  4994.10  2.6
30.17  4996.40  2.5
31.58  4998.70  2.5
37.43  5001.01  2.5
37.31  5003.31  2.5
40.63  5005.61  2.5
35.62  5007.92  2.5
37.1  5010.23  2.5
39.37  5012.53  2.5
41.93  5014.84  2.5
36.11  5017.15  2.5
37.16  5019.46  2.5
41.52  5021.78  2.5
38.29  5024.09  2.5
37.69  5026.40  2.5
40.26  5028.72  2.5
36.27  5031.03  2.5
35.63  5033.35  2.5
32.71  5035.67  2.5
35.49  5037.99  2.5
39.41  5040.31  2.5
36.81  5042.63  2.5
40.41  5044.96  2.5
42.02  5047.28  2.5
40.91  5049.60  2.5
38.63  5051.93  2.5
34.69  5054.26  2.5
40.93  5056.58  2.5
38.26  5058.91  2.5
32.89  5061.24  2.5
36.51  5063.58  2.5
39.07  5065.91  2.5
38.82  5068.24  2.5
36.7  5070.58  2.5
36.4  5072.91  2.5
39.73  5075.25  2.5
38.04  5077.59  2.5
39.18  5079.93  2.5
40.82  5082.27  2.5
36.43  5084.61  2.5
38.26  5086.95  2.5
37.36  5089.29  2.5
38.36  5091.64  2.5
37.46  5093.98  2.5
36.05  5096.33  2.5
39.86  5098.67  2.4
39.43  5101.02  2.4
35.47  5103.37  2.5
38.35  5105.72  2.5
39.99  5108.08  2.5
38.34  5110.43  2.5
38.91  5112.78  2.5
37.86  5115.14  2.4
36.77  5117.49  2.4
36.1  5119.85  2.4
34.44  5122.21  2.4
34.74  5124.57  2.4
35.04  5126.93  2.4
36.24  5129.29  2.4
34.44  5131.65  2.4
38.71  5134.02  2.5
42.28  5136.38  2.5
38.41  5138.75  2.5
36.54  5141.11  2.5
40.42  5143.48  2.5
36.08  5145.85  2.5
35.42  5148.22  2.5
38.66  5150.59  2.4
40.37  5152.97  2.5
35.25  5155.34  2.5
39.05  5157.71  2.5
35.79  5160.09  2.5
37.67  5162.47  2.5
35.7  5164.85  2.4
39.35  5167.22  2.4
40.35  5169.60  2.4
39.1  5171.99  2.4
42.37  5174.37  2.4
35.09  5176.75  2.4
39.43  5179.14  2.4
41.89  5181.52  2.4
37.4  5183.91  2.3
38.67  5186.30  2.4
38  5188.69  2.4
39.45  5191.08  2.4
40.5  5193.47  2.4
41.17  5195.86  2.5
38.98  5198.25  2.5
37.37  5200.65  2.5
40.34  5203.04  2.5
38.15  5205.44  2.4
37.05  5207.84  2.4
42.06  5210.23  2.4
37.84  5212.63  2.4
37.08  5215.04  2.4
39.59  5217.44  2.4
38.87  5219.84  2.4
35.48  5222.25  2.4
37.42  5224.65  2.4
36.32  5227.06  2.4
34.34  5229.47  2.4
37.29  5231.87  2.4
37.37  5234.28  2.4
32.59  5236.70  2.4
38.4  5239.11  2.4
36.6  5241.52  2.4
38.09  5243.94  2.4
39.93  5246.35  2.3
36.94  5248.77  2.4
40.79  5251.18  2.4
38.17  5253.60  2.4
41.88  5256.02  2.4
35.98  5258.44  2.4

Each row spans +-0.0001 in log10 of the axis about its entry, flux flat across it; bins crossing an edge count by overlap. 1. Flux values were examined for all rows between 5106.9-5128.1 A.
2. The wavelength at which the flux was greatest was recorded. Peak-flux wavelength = 5108.08 A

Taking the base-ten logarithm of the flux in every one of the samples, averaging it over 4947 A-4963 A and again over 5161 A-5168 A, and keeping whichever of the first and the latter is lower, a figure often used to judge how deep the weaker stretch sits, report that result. 1.57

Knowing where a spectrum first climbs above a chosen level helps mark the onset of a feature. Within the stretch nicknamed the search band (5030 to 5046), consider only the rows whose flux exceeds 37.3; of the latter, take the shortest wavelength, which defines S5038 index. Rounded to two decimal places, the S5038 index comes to 5040.31 A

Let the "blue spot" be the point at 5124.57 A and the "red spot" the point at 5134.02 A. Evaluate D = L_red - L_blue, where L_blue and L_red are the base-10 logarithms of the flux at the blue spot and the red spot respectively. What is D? 0.05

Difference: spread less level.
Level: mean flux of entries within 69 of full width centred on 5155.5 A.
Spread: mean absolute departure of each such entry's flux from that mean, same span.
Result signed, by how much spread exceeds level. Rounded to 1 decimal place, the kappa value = -35.8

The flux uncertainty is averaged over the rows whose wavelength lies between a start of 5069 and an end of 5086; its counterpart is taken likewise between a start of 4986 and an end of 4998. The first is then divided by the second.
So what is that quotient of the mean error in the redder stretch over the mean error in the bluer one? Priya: 0.96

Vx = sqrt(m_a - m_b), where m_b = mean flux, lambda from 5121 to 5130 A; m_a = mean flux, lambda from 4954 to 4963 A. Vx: 1.7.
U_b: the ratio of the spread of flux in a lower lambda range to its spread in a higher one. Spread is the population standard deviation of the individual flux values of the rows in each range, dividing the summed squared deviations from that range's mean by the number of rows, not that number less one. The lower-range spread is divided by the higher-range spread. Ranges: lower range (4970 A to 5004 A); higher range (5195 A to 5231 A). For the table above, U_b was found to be 8.5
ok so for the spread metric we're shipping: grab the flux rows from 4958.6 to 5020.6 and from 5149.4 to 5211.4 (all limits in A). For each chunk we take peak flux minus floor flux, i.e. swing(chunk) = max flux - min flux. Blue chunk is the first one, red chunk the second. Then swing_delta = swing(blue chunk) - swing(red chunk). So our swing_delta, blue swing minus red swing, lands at 63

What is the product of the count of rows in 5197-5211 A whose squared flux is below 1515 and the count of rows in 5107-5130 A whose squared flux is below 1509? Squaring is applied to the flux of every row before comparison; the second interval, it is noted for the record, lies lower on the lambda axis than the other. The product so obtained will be 24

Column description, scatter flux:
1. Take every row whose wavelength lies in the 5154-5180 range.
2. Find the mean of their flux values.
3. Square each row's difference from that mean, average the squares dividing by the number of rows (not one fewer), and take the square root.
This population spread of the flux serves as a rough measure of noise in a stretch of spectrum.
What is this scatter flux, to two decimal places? 2.28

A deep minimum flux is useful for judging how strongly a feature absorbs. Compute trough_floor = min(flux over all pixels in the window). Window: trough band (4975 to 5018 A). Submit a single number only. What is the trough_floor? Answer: 28.38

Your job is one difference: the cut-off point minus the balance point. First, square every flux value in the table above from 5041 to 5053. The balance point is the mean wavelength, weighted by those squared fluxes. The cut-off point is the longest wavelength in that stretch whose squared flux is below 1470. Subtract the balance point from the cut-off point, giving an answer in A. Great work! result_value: -4.7 A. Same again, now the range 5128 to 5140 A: -2.7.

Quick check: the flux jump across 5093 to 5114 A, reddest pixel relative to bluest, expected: 1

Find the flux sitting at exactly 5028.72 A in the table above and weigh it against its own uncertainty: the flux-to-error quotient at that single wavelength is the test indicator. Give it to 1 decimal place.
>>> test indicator 16.1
